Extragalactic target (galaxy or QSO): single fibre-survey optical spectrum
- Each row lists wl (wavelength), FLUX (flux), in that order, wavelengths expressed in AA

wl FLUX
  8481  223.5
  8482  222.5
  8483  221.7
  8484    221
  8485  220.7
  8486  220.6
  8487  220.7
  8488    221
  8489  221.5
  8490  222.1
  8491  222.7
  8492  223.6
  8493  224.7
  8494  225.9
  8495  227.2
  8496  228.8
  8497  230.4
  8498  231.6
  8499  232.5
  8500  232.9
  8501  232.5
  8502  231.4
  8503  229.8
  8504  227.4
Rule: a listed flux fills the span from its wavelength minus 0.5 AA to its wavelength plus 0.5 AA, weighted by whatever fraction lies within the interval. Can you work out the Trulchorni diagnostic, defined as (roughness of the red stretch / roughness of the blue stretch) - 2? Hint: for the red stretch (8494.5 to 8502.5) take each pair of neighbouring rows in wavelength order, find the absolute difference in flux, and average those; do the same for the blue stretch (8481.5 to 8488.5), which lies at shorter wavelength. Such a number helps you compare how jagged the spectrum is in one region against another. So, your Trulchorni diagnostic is 0.7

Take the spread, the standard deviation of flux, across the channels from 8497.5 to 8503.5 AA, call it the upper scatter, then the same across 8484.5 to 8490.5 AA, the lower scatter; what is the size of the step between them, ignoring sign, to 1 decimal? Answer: 0.5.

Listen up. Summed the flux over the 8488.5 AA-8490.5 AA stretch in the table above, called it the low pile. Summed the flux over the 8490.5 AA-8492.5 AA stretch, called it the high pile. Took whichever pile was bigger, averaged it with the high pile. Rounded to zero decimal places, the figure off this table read 446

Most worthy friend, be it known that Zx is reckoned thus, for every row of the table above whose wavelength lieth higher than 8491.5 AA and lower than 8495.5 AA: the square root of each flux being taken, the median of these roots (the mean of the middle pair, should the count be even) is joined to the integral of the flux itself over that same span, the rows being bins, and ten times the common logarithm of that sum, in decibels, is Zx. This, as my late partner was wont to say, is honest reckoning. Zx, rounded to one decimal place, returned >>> 29.6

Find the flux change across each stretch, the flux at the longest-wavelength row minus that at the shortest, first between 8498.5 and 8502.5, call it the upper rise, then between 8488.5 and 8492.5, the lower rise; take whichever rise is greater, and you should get 2.10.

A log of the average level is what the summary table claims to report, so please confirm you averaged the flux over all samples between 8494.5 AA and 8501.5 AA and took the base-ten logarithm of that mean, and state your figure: 2.363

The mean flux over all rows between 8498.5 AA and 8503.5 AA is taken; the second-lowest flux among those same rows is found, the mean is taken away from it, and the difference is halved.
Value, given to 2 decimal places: -0.21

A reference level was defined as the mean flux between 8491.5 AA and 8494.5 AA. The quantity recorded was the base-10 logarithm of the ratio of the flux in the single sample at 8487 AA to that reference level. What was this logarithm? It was -0.008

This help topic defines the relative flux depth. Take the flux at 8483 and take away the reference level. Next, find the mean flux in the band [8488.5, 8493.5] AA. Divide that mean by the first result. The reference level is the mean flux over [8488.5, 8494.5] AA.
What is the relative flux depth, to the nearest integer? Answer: -130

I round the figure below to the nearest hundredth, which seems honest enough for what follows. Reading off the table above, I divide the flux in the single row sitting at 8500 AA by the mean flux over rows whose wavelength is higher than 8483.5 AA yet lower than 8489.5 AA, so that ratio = 1.05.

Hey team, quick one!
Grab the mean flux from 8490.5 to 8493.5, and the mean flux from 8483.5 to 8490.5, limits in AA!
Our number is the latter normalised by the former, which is 0.988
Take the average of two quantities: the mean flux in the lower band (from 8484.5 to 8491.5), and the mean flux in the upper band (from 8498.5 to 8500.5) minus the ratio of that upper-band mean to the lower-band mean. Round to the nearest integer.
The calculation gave 226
